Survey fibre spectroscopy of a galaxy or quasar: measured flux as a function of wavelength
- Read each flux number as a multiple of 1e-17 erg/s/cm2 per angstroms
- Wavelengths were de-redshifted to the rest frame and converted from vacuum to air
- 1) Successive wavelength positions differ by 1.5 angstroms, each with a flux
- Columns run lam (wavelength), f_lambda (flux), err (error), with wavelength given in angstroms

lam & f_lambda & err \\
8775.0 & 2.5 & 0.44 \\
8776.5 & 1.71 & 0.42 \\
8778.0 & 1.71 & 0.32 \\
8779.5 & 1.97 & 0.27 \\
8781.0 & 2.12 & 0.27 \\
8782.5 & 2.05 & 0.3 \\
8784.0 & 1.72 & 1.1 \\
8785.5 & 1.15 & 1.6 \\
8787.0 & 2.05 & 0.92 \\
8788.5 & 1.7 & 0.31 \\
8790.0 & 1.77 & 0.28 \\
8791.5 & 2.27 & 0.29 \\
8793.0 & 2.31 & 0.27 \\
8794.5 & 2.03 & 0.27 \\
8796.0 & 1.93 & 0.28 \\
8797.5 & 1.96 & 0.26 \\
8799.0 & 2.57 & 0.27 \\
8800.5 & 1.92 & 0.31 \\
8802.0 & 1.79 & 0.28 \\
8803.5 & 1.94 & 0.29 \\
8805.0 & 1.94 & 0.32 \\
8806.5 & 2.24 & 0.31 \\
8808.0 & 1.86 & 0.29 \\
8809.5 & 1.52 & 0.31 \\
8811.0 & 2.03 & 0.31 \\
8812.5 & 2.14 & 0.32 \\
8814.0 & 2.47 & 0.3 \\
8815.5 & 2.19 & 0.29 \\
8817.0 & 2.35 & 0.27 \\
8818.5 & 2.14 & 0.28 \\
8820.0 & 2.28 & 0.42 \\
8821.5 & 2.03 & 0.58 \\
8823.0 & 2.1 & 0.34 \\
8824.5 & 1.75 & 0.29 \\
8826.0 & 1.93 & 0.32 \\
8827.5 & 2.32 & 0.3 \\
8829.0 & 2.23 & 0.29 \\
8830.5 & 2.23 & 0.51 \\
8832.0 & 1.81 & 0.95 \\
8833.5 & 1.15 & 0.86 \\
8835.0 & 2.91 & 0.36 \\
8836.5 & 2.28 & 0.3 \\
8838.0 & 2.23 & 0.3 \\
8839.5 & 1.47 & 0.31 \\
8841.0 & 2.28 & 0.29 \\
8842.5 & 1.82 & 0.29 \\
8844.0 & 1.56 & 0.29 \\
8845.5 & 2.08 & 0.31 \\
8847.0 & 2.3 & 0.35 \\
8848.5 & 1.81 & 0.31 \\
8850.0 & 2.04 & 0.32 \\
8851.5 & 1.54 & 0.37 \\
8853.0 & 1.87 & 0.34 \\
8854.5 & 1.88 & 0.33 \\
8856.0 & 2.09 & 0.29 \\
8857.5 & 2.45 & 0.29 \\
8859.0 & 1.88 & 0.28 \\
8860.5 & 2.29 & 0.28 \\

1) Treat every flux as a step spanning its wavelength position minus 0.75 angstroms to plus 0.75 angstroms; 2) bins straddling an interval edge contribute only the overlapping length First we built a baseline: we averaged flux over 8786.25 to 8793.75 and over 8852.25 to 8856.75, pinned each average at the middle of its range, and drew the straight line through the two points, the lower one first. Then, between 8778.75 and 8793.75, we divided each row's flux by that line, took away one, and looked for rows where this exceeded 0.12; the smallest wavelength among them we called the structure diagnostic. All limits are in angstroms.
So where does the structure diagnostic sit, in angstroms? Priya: 8791.5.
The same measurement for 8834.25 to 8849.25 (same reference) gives 8835.0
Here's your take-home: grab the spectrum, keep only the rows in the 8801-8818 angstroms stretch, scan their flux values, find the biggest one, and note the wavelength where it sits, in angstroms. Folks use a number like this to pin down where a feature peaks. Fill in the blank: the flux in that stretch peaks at 8814.0 angstroms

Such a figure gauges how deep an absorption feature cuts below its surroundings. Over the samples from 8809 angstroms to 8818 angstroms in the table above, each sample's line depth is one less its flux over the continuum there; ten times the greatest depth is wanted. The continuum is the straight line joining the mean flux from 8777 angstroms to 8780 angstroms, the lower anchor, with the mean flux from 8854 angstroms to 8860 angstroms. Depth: 2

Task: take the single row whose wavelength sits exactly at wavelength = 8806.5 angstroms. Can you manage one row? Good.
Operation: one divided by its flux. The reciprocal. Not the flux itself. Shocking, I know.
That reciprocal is 0.45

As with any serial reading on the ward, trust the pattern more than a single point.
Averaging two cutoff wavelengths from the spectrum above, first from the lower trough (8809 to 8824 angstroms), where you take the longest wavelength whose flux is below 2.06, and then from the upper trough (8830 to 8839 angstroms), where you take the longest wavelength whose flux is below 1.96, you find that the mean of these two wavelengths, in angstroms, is 8827.5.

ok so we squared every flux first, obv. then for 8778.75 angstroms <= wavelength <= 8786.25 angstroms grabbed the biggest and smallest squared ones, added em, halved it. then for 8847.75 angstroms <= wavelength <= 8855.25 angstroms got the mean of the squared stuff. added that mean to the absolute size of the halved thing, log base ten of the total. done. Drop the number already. 0.798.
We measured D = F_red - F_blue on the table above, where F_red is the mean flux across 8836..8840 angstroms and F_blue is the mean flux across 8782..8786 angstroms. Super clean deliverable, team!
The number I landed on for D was 0.4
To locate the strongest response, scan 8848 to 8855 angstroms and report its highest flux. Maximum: 2.04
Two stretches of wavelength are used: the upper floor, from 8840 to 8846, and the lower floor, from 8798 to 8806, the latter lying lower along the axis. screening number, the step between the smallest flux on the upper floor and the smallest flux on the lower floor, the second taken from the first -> -0.2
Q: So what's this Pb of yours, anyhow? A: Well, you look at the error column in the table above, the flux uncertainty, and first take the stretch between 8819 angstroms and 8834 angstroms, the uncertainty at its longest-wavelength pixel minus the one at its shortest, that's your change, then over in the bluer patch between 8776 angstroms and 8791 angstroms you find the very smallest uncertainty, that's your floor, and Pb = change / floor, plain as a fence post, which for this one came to 1.6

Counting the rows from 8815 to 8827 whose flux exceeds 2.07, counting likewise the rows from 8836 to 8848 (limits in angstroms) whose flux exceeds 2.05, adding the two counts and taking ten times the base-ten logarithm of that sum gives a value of 10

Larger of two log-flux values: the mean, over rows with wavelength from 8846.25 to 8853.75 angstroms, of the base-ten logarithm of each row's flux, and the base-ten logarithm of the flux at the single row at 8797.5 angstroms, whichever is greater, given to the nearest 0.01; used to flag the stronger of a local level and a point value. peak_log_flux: 0.29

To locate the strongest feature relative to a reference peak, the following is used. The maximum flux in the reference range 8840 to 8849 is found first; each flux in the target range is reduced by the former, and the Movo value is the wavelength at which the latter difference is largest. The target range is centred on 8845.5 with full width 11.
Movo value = 8847.0 angstroms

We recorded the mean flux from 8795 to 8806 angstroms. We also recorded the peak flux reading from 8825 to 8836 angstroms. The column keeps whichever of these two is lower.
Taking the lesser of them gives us 2.01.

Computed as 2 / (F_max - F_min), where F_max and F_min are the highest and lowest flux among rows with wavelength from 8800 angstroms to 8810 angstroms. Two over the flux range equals 2.8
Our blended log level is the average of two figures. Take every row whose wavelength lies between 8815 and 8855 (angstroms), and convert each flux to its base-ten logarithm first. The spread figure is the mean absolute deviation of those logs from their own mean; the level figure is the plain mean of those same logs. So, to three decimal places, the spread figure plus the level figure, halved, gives 0.180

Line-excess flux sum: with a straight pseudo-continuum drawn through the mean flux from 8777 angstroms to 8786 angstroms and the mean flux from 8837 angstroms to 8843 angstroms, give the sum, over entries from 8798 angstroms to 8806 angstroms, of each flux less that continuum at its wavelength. 0.9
